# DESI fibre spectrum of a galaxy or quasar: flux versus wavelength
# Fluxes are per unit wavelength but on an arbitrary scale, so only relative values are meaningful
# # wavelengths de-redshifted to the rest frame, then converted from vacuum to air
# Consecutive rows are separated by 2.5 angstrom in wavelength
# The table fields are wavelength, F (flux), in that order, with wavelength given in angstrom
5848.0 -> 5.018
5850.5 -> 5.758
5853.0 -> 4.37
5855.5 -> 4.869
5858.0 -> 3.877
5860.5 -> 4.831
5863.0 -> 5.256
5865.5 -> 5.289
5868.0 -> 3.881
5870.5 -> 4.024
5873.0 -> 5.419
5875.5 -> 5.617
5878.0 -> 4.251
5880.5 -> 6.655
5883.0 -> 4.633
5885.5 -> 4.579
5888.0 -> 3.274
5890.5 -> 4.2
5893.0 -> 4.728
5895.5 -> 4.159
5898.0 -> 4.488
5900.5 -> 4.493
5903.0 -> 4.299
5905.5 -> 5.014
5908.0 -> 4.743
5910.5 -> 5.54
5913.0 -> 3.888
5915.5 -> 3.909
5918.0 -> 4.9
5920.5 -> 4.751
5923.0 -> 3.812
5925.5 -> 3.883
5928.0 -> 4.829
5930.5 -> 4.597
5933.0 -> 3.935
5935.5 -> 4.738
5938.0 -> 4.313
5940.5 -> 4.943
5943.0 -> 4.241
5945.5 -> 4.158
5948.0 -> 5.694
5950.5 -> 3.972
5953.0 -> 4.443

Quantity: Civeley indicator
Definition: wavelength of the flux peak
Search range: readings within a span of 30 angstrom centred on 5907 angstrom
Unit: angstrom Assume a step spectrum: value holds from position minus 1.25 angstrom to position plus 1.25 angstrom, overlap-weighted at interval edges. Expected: 5910.5 angstrom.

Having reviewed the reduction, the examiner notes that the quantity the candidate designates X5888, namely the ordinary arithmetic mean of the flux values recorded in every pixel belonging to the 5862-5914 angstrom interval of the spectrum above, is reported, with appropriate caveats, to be 4.69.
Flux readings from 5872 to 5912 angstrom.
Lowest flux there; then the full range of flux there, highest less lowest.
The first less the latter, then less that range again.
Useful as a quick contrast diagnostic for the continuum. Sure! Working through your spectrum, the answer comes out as -3.5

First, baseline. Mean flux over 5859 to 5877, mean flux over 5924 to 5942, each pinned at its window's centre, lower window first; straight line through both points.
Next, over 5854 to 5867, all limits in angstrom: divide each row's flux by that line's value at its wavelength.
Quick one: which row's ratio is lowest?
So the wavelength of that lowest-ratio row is 5858.0 angstrom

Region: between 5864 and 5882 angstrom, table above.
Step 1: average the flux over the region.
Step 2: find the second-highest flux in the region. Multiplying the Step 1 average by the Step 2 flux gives 28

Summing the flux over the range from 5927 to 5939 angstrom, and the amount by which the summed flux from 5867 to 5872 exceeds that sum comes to -15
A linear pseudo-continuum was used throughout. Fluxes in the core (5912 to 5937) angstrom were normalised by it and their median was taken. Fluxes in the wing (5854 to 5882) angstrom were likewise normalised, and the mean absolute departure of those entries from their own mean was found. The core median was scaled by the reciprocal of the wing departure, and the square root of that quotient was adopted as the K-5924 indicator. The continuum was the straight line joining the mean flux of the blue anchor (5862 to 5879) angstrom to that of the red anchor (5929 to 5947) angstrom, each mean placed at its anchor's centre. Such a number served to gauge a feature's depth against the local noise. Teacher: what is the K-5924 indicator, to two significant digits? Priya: 2.6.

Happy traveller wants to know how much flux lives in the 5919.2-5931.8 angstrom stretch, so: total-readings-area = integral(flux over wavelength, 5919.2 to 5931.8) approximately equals 55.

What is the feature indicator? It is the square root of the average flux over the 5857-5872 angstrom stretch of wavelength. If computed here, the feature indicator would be 2.13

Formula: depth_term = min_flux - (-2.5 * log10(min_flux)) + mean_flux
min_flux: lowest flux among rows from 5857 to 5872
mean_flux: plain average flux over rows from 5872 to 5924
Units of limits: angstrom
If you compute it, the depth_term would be 10.0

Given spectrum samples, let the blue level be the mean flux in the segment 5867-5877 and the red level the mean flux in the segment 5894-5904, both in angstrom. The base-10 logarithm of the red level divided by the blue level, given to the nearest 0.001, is -0.036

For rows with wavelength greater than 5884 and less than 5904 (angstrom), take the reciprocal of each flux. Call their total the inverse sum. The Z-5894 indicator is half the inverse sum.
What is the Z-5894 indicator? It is 0.95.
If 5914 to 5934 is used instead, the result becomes 0.93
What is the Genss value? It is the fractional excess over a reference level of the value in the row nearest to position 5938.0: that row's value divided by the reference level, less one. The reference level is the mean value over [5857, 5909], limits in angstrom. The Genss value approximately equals -0.07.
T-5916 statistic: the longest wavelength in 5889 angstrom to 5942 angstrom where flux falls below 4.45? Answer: 5938.0 angstrom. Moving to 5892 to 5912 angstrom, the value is 5903.0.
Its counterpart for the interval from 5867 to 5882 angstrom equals 5878.0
